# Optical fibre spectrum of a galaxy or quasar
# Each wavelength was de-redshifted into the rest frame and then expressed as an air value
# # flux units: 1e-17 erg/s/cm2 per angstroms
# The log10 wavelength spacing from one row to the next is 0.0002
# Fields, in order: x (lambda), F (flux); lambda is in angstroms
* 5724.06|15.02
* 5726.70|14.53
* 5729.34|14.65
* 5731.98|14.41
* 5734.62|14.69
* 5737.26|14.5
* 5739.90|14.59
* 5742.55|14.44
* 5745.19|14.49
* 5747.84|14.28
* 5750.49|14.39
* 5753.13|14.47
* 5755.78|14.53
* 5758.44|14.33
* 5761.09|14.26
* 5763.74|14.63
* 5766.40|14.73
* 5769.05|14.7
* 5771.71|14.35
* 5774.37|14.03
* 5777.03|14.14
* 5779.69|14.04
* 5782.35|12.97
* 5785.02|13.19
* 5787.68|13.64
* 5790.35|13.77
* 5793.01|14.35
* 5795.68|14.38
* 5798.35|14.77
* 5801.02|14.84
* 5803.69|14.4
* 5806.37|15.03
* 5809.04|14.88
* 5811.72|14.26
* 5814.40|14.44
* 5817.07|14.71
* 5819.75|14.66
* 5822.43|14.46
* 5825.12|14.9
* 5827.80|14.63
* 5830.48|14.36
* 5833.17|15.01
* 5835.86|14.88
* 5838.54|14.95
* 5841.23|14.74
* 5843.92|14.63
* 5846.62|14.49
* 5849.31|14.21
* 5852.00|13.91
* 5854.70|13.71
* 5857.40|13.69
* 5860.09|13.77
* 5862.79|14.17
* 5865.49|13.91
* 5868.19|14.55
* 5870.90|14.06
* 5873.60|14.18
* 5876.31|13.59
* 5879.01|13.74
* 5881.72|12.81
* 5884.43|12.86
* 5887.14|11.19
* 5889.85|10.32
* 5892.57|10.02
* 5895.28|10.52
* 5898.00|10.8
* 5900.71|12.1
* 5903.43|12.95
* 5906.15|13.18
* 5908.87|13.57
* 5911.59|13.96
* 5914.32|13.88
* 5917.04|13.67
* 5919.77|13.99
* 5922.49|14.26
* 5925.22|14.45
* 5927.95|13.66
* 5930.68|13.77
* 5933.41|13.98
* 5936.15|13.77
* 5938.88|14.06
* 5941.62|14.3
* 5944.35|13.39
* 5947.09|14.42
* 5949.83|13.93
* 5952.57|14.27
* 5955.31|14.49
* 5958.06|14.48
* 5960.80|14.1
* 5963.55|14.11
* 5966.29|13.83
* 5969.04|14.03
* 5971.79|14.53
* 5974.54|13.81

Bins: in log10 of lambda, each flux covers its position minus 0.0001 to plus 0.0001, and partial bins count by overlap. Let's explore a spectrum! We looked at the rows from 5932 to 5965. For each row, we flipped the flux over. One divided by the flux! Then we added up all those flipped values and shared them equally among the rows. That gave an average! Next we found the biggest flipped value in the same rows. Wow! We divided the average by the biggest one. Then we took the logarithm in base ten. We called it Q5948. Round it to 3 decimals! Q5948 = -0.022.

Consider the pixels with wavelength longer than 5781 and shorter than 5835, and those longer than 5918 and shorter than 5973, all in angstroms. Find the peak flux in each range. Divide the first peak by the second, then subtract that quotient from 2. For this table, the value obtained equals 0.97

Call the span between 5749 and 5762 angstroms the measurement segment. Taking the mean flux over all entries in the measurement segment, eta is 14.4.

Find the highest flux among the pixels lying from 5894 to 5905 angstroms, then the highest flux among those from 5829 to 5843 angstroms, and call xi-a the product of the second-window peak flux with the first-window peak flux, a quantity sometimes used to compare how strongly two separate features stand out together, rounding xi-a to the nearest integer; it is 194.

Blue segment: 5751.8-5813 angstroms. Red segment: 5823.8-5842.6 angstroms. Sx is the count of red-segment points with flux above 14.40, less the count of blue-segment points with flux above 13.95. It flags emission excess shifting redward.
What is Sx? -13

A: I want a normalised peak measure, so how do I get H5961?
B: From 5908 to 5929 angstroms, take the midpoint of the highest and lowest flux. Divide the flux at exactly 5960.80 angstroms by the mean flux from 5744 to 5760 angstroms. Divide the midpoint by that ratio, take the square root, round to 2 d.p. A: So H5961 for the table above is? 3.78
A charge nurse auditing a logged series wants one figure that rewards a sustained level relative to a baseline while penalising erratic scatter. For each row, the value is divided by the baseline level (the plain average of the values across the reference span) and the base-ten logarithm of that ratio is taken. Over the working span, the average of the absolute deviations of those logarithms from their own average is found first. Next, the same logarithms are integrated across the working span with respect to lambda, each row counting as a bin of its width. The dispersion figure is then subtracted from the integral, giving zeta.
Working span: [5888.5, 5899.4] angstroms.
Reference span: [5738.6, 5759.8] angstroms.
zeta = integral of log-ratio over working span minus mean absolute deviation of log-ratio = -1.55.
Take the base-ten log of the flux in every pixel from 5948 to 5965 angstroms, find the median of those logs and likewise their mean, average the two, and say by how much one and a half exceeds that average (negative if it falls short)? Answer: 0.347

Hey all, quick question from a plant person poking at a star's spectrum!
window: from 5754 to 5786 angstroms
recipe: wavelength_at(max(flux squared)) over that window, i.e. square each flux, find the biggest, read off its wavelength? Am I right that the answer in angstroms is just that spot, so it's 5766.40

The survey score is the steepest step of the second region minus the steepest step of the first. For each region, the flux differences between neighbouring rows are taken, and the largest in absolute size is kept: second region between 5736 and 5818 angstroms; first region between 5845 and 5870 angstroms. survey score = 0.4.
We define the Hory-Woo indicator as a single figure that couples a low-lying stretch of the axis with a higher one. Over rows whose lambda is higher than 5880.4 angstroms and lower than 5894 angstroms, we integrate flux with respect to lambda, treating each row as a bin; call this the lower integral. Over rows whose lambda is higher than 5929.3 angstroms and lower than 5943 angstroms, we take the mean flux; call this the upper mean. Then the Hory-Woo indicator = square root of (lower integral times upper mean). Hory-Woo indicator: 46.6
